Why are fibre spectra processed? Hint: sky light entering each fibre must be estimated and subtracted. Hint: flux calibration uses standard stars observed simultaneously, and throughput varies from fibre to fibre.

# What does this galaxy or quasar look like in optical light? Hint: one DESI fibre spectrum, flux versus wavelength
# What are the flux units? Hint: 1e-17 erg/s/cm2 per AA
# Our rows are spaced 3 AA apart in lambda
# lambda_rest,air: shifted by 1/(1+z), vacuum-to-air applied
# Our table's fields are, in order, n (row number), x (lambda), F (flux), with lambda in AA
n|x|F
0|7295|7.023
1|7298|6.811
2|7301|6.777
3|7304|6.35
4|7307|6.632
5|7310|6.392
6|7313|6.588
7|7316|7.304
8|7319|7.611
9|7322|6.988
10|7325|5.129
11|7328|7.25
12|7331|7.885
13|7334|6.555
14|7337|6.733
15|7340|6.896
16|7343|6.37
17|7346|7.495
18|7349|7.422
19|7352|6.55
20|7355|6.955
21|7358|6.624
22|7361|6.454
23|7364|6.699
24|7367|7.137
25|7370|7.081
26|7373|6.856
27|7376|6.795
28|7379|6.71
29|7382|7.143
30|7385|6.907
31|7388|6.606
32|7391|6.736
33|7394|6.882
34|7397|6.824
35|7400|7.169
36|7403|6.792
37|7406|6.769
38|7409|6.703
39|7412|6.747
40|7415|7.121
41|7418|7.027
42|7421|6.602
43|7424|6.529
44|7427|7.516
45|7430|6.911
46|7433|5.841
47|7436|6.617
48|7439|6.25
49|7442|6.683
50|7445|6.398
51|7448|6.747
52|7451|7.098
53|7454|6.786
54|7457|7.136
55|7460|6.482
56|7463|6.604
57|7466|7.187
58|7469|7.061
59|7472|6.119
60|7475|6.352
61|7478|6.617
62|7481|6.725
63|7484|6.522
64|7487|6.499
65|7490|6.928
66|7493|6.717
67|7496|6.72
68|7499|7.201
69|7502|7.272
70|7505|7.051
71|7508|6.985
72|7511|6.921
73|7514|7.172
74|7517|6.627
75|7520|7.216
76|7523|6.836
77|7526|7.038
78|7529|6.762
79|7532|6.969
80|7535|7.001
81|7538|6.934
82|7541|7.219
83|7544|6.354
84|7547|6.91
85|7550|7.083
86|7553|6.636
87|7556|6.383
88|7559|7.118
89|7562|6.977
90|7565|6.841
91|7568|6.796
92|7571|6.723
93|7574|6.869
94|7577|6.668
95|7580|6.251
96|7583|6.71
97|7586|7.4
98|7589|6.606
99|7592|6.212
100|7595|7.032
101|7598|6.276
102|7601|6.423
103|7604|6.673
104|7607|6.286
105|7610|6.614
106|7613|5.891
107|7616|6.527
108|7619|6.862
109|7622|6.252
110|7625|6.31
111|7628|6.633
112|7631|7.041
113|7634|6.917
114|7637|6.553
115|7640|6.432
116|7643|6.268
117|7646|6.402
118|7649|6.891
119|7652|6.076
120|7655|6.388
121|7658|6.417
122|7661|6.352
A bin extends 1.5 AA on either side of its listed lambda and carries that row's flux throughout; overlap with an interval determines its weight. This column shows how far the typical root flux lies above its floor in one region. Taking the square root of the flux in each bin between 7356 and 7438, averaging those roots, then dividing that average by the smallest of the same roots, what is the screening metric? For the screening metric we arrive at 1.08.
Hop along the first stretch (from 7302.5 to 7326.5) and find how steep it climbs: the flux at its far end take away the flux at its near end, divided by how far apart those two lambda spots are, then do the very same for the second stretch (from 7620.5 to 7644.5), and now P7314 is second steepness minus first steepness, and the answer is 0.06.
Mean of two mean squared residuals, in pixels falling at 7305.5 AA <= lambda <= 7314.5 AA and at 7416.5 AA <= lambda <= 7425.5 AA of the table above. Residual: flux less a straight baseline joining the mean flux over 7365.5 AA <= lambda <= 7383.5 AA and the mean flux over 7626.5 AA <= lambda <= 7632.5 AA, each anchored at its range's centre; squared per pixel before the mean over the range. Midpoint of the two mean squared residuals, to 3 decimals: 0.151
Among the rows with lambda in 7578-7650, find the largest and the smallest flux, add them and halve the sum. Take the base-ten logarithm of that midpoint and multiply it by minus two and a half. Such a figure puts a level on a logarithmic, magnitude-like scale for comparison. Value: -2.06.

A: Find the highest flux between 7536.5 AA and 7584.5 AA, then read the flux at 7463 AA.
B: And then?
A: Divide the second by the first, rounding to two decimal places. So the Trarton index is 0.91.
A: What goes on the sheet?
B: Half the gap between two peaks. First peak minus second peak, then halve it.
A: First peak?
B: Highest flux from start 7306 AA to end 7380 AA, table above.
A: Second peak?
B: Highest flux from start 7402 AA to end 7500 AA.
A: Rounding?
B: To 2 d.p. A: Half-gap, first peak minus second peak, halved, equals 0.18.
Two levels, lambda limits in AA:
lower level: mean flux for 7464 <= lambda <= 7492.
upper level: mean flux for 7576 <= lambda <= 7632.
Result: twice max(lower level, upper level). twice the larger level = 13.3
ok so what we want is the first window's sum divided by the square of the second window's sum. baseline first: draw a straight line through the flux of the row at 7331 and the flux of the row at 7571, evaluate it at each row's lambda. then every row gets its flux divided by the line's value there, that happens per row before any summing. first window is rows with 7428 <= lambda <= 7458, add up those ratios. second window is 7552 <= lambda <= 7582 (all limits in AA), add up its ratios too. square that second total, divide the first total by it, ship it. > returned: 0.091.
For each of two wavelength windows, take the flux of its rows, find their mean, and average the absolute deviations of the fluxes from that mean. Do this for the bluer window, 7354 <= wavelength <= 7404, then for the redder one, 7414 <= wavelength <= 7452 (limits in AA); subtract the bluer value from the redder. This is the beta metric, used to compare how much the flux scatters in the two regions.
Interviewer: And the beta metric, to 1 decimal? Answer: 0.2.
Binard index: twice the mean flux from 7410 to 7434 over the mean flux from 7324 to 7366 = 2.00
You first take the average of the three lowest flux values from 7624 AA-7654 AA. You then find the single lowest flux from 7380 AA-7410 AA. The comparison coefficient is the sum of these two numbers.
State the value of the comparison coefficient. 12.8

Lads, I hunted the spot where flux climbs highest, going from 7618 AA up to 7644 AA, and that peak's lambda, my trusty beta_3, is 7631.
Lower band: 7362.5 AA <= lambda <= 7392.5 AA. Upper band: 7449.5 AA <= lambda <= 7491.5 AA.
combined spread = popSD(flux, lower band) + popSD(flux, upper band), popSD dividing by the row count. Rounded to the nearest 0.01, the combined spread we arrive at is 0.50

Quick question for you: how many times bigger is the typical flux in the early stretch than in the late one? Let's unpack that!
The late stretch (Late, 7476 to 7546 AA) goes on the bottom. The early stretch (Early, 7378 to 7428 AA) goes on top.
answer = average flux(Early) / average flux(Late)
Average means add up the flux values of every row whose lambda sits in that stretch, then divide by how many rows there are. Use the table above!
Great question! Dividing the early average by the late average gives 1.00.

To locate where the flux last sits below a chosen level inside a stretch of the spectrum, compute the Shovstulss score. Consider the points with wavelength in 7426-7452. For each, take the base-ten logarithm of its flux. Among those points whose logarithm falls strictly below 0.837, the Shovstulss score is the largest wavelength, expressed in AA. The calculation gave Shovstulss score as 7448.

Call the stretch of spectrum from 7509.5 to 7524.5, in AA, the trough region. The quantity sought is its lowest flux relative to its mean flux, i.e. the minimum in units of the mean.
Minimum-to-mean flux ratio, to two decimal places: 0.95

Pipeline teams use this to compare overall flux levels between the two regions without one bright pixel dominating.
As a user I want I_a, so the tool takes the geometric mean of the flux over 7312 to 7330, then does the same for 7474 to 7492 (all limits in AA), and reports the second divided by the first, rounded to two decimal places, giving 0.98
